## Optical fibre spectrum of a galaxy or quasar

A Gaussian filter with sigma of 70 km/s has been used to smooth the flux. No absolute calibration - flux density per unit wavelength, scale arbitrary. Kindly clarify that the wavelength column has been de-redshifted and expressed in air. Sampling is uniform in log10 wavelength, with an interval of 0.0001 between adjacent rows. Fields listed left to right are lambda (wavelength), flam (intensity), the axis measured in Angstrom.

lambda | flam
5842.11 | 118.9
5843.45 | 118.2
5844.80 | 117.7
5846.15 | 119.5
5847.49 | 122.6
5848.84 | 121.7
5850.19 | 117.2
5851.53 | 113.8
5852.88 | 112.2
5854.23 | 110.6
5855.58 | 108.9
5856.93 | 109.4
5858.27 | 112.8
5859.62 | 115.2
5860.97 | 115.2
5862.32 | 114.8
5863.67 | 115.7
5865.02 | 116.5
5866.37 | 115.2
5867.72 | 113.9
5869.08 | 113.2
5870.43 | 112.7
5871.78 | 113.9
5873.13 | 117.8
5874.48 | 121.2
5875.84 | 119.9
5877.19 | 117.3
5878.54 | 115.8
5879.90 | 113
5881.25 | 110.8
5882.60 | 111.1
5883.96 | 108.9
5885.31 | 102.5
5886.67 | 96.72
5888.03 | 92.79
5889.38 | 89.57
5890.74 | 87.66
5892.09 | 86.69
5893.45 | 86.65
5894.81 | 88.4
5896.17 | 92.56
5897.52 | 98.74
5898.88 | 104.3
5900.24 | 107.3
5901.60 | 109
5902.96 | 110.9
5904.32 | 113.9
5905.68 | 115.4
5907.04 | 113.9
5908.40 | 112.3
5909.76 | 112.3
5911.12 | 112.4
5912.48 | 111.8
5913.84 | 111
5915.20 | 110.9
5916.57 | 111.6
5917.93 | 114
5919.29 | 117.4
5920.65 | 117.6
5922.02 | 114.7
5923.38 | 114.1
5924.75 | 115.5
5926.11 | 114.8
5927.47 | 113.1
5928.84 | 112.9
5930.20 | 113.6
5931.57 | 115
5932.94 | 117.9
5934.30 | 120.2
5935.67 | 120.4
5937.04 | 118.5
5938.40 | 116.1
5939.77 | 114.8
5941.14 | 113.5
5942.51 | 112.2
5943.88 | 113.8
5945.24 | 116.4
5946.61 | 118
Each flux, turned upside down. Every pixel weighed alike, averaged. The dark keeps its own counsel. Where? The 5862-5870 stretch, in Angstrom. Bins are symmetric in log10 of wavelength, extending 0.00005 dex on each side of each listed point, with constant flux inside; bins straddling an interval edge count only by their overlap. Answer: 0.0087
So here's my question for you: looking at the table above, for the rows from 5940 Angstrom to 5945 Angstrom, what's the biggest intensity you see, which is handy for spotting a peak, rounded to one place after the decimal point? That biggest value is 113.8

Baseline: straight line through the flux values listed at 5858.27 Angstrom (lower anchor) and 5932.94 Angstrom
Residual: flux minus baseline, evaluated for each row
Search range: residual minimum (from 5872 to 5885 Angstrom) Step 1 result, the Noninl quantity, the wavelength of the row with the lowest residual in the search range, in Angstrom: 5883.96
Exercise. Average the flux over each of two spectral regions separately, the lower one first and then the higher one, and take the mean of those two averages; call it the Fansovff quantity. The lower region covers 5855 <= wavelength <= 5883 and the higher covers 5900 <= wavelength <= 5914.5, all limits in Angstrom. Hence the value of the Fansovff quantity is 113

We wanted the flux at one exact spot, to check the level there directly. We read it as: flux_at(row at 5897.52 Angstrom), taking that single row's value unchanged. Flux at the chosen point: 98.74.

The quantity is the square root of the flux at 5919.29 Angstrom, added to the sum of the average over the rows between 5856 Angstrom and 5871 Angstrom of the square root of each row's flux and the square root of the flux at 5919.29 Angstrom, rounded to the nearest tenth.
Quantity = 32.3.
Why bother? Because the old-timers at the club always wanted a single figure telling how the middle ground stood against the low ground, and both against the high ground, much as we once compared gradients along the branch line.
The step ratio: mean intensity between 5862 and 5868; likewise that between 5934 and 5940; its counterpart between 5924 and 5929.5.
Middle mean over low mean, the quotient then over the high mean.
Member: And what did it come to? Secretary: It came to 0.0084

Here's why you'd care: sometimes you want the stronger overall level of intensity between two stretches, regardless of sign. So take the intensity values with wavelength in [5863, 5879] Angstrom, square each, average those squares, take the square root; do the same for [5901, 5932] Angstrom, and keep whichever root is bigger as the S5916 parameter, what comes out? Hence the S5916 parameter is 116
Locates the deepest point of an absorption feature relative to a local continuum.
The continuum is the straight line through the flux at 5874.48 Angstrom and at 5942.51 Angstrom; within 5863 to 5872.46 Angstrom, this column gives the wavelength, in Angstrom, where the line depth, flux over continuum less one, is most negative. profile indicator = 5870.43 Angstrom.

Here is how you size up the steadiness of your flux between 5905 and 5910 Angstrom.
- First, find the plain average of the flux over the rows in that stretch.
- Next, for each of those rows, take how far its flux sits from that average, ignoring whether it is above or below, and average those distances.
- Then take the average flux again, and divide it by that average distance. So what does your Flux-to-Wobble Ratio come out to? 97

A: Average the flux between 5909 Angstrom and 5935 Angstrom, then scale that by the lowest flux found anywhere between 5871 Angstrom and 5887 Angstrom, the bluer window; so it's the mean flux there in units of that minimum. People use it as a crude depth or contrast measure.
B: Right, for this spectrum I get 1.2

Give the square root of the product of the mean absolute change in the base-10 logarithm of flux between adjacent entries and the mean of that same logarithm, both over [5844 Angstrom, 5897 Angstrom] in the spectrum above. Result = 0.132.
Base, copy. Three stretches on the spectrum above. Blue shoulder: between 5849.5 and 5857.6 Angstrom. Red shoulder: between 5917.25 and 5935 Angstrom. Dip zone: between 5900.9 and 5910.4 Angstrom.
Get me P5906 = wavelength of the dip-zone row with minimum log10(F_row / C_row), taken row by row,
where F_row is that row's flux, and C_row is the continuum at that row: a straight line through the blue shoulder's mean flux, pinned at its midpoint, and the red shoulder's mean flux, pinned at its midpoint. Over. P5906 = 5901.60 Angstrom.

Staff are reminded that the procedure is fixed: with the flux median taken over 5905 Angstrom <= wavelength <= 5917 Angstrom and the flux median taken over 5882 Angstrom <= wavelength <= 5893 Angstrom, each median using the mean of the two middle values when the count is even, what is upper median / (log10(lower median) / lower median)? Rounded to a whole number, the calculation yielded 5383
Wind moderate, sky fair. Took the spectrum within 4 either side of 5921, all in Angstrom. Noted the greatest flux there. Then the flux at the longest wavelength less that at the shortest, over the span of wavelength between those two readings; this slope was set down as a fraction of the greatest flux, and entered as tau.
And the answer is 0.0019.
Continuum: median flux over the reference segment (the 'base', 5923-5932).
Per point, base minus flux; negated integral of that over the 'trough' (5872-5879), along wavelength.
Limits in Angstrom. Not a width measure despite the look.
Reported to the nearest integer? 29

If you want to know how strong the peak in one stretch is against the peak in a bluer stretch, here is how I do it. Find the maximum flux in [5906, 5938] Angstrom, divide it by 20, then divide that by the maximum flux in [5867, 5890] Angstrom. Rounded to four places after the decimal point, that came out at 0.0497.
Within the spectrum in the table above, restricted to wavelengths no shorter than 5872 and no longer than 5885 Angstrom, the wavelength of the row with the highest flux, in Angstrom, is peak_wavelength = 5874.48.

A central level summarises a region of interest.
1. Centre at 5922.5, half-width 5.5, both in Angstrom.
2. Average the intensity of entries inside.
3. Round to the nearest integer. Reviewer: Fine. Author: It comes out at 115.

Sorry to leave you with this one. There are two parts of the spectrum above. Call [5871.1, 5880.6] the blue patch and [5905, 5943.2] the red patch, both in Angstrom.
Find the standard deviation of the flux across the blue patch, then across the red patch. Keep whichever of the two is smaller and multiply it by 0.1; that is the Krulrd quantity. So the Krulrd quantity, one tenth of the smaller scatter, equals 0.26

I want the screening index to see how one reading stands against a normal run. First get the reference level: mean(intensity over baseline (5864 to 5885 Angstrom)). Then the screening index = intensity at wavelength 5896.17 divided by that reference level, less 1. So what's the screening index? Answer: -0.19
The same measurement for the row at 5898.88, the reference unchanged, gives -0.09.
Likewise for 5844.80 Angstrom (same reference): 0.03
